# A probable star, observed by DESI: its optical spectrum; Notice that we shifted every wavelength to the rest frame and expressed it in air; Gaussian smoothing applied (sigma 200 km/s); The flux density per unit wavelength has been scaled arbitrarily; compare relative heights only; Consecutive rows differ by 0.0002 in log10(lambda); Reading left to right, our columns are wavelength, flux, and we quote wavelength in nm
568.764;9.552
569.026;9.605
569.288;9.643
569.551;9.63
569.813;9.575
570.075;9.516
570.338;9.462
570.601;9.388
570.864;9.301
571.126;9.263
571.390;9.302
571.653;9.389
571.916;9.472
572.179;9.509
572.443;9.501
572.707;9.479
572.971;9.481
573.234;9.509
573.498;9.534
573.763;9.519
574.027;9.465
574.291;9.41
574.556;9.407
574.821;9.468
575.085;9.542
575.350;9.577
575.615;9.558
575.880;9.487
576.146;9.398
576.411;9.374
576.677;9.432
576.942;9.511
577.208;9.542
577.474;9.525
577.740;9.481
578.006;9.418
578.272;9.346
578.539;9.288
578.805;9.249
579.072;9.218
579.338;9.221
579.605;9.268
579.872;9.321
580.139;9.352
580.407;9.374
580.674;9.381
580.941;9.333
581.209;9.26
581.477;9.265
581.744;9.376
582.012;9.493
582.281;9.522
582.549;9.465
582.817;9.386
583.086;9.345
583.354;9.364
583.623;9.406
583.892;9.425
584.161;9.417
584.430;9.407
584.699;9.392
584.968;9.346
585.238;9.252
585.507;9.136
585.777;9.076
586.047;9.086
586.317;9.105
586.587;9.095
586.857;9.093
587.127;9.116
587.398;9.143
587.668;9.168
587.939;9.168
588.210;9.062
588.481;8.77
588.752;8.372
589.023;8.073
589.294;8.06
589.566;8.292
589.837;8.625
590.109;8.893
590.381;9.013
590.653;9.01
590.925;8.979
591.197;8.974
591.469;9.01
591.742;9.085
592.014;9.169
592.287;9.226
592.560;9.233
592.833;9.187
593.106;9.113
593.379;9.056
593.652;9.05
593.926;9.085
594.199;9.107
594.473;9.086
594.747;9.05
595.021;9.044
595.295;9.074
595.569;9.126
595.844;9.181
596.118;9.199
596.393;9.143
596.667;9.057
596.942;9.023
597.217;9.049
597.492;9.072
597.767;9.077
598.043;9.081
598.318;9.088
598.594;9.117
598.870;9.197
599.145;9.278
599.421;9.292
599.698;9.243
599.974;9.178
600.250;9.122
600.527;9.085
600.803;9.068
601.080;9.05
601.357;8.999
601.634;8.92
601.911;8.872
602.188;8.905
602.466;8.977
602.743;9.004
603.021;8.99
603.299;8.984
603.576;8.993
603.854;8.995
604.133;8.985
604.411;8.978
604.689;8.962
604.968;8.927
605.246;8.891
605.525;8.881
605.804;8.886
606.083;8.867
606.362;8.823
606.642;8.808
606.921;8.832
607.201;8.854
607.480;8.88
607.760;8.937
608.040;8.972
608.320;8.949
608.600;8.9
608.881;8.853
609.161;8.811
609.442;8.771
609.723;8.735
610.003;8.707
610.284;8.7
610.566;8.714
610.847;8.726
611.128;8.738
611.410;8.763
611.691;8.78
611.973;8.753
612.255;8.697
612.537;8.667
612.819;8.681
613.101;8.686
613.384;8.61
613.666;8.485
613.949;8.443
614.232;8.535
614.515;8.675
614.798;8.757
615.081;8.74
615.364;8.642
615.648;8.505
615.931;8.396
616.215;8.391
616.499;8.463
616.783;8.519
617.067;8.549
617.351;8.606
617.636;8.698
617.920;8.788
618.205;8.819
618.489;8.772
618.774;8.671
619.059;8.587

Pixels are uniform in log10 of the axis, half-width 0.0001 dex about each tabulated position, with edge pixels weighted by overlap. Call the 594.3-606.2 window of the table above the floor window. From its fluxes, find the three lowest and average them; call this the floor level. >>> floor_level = 8.9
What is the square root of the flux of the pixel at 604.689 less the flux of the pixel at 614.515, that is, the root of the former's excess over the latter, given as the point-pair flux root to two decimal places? 0.54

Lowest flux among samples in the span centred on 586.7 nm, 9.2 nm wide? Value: 8.06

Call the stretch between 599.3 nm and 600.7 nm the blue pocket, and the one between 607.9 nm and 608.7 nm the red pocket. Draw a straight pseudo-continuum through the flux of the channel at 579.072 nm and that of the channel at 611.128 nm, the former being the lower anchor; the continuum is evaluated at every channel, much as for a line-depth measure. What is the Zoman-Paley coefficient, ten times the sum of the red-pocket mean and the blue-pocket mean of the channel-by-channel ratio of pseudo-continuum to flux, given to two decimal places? 19.52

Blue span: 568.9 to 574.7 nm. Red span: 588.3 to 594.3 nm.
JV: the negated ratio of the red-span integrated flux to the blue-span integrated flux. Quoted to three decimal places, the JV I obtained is -0.970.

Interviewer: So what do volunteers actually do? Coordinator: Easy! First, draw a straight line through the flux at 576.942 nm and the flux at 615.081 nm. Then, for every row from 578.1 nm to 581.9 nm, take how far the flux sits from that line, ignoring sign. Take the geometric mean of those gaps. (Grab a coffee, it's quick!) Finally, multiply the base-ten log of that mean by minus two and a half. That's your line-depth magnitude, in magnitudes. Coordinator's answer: 2.24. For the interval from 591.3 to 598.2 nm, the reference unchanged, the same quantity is 3.39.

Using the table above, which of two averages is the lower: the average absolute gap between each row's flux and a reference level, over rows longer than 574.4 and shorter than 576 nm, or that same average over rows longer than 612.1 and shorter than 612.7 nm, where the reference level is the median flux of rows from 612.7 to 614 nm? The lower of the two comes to 0.07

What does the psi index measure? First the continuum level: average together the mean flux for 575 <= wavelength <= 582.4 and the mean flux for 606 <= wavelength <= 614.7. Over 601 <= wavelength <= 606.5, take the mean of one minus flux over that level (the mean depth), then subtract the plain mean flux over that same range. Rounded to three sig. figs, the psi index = -8.93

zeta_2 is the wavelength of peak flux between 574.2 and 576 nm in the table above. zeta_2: 575.350 nm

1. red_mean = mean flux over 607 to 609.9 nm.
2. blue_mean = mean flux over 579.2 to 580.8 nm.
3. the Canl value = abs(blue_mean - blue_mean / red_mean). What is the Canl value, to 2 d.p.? 8.27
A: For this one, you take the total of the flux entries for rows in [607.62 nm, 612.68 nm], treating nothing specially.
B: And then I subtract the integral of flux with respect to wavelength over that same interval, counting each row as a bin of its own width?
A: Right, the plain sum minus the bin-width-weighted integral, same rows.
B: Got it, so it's 114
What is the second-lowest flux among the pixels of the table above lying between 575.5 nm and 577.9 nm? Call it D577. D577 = 9.398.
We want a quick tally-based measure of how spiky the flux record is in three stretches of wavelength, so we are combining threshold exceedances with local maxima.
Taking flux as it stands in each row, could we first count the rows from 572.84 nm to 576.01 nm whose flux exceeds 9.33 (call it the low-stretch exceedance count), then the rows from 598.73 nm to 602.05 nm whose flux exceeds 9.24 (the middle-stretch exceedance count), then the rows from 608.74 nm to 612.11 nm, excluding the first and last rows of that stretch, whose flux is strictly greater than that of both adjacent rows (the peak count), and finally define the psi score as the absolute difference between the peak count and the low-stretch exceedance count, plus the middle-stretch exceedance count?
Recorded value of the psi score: 14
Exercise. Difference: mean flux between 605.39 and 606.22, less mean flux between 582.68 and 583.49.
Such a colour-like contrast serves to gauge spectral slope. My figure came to -0.49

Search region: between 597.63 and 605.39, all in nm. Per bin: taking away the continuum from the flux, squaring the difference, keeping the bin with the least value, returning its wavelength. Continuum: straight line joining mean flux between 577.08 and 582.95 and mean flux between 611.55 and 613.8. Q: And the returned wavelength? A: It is 602.188 nm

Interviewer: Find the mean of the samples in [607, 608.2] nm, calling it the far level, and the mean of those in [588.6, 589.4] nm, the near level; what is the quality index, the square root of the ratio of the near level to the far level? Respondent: 0.96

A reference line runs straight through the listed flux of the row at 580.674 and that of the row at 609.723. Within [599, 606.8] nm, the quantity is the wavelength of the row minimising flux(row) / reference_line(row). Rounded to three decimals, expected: 601.911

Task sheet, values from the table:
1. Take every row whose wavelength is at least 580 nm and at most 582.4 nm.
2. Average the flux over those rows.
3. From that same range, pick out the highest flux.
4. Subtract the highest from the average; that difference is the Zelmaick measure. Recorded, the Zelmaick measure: -0.15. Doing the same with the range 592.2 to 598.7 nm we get -0.13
